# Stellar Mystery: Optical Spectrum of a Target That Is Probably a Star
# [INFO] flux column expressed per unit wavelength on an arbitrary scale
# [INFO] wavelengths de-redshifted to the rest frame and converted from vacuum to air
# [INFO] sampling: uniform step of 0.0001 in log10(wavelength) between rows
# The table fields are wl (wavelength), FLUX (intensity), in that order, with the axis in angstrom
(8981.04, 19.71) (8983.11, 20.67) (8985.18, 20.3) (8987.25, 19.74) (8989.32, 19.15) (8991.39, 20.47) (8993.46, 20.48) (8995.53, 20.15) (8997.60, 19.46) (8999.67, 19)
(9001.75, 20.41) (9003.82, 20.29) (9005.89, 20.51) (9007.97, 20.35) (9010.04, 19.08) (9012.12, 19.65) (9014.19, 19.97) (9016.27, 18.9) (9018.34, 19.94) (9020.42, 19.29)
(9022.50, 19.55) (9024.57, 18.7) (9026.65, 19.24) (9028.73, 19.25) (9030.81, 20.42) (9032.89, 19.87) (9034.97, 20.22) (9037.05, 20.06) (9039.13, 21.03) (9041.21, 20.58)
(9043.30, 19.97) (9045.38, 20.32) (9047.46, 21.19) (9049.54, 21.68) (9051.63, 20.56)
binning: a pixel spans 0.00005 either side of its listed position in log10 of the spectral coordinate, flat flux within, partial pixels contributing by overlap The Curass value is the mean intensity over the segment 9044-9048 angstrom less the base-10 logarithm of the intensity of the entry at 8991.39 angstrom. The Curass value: 19.4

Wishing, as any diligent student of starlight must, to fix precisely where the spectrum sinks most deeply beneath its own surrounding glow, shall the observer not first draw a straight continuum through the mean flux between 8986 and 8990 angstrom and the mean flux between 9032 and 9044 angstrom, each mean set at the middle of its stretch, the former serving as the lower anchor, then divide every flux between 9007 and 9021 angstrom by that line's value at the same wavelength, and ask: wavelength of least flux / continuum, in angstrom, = 9016.27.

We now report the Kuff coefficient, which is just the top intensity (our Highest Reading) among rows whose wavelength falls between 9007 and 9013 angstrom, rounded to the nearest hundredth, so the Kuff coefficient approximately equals 20.35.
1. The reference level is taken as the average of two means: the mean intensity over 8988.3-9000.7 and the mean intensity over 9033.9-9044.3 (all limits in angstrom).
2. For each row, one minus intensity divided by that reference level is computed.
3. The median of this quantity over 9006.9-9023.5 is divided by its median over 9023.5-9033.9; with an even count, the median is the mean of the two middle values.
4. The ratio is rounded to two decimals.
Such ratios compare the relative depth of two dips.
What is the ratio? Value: 0.58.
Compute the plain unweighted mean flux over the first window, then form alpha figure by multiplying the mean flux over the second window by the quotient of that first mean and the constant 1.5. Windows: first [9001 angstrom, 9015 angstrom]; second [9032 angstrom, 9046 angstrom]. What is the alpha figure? 271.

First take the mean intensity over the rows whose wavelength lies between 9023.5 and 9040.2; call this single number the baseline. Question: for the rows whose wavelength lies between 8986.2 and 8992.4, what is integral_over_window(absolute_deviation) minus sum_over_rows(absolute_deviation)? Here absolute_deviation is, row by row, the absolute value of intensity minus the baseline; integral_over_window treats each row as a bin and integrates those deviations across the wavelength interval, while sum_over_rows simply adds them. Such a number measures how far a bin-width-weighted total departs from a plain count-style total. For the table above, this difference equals 1.53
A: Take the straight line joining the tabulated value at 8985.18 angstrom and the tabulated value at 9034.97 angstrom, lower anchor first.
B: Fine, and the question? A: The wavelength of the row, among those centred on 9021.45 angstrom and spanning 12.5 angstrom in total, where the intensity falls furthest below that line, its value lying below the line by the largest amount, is 9024.57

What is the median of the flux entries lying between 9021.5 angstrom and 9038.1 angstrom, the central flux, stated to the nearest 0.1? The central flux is 19.7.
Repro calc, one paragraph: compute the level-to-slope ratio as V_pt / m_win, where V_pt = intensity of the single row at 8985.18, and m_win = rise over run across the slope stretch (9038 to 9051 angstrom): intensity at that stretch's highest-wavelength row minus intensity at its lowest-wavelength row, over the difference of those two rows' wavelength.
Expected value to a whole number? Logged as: 325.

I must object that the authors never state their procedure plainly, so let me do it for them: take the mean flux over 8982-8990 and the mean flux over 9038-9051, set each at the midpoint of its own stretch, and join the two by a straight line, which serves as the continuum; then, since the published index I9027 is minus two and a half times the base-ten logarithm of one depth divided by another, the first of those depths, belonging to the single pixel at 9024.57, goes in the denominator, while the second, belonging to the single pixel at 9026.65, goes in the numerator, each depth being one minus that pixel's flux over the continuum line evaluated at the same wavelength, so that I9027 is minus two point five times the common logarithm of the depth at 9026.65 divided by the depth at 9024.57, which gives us 0.36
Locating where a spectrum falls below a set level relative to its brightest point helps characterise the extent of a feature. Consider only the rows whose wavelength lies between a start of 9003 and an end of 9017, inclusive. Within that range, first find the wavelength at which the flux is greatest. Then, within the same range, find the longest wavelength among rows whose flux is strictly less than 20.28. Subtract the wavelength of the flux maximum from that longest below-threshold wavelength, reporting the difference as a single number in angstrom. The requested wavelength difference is 10.4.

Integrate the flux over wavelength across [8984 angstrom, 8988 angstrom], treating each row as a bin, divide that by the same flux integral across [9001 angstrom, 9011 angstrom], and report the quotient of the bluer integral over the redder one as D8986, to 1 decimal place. 0.4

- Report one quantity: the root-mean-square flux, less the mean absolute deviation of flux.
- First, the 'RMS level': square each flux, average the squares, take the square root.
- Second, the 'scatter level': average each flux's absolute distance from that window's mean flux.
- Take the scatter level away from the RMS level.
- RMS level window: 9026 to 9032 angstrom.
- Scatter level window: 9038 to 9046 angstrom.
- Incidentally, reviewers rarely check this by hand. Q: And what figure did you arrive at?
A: 19.3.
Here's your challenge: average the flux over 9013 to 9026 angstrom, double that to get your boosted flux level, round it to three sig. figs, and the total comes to 38.8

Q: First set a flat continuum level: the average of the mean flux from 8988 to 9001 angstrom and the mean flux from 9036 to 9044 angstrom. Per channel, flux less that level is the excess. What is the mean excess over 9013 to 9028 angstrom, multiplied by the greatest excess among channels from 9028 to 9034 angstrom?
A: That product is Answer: -0.23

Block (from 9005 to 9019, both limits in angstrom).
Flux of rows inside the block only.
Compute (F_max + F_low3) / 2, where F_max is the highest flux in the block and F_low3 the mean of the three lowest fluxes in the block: 19.9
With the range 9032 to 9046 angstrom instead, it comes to 20.5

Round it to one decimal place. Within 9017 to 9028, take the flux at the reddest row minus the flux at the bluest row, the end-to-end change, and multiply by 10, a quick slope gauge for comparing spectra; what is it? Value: -7.0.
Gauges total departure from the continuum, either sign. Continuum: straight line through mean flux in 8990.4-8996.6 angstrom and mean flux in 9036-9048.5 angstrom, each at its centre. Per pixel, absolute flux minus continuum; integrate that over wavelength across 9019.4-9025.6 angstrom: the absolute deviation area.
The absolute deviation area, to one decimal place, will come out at 8.0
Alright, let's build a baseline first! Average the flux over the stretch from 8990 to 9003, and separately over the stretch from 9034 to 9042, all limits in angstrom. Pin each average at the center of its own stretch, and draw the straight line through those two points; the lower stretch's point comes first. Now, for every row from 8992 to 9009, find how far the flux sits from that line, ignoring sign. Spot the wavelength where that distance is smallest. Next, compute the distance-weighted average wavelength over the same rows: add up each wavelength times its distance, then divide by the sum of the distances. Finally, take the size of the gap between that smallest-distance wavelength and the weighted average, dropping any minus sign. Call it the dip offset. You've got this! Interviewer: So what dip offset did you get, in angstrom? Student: 4.4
